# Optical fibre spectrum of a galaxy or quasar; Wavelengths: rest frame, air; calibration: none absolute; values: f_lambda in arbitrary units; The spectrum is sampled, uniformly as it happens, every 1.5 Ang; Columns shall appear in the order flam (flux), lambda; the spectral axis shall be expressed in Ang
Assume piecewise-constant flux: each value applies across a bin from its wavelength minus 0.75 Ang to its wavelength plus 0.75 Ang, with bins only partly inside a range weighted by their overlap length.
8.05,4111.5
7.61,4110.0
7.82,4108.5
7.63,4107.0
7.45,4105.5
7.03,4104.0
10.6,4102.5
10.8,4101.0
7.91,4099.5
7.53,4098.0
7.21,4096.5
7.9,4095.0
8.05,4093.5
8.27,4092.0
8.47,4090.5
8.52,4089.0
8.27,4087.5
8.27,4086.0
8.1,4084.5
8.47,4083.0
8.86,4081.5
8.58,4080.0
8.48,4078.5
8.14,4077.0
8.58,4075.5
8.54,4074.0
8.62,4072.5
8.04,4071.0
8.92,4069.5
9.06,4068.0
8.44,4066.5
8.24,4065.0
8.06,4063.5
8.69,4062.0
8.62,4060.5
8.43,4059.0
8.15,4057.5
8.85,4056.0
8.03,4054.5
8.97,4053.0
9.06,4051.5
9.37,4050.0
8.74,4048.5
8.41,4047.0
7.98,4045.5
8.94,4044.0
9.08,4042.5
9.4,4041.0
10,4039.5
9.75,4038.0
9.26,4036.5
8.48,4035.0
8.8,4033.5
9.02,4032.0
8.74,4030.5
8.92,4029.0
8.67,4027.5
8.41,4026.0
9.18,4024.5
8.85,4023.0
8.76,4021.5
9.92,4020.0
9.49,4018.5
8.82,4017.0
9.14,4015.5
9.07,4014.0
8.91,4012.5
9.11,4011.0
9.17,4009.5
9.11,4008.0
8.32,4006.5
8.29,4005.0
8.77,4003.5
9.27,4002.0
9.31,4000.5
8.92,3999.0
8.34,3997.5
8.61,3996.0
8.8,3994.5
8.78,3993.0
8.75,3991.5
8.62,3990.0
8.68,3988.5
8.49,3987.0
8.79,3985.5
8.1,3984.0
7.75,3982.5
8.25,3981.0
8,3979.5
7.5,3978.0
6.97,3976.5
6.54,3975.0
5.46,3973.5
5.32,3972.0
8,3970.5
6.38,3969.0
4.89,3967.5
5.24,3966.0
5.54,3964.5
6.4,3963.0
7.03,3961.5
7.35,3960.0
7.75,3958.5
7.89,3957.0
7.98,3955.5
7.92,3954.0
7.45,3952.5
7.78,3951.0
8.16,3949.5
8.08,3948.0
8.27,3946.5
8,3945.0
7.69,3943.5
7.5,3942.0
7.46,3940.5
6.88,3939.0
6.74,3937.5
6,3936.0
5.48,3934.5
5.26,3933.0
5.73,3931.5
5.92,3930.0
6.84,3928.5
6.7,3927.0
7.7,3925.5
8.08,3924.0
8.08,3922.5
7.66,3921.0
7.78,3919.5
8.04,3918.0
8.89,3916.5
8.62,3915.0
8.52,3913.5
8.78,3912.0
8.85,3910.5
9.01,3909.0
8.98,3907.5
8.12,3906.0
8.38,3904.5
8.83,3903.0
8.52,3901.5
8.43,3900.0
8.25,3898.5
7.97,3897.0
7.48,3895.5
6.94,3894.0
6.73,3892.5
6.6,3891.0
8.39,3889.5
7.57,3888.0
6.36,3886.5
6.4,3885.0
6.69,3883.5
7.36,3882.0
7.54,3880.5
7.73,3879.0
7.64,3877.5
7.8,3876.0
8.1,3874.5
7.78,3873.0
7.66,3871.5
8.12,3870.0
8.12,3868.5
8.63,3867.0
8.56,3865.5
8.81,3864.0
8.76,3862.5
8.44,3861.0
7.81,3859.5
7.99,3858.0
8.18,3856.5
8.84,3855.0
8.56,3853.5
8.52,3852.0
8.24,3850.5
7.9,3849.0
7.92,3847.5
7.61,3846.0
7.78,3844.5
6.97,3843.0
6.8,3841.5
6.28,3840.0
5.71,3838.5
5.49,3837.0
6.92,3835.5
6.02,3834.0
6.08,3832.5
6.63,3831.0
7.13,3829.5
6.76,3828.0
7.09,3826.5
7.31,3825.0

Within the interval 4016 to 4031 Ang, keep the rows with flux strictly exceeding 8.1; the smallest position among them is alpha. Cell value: 4017.0 Ang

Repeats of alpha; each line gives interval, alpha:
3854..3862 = 3855.0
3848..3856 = 3850.5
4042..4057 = 4042.5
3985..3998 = 3985.5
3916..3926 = 3916.5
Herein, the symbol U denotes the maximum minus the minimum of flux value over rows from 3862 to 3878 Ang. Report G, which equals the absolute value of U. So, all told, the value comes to 1.2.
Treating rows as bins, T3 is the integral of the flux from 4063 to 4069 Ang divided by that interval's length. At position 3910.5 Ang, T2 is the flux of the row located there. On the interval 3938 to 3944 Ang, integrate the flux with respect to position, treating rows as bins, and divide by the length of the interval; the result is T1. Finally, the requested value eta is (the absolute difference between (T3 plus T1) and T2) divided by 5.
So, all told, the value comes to 1.40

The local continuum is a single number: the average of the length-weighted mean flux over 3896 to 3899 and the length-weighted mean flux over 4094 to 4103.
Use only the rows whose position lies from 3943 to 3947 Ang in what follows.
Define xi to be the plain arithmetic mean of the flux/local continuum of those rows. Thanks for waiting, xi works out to 0.96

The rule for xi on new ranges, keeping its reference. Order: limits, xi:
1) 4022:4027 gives 1.06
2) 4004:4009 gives 1.03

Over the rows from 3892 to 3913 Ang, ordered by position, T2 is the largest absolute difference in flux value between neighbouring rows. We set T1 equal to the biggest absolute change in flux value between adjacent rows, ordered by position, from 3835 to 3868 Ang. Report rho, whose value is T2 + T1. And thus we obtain 2.3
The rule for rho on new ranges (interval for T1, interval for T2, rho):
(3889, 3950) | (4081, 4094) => 2.2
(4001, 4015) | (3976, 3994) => 1.5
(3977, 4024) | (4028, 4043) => 1.9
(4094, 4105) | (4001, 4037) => 4.7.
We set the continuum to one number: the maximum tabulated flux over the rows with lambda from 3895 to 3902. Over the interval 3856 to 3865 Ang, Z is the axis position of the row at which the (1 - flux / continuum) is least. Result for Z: 3864.0 Ang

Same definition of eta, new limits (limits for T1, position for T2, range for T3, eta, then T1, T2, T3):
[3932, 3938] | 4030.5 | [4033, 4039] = 1.24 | 5.8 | 8.74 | 9.1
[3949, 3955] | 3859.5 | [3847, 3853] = 1.64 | 7.8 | 7.81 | 8.2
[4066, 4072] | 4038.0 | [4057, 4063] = 1.47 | 8.6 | 9.75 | 8.5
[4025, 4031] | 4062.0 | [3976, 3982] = 1.55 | 8.7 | 8.69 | 7.7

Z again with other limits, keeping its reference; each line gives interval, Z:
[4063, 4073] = 4068.0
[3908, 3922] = 3909.0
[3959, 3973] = 3970.5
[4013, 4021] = 4020.0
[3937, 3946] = 3945.0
